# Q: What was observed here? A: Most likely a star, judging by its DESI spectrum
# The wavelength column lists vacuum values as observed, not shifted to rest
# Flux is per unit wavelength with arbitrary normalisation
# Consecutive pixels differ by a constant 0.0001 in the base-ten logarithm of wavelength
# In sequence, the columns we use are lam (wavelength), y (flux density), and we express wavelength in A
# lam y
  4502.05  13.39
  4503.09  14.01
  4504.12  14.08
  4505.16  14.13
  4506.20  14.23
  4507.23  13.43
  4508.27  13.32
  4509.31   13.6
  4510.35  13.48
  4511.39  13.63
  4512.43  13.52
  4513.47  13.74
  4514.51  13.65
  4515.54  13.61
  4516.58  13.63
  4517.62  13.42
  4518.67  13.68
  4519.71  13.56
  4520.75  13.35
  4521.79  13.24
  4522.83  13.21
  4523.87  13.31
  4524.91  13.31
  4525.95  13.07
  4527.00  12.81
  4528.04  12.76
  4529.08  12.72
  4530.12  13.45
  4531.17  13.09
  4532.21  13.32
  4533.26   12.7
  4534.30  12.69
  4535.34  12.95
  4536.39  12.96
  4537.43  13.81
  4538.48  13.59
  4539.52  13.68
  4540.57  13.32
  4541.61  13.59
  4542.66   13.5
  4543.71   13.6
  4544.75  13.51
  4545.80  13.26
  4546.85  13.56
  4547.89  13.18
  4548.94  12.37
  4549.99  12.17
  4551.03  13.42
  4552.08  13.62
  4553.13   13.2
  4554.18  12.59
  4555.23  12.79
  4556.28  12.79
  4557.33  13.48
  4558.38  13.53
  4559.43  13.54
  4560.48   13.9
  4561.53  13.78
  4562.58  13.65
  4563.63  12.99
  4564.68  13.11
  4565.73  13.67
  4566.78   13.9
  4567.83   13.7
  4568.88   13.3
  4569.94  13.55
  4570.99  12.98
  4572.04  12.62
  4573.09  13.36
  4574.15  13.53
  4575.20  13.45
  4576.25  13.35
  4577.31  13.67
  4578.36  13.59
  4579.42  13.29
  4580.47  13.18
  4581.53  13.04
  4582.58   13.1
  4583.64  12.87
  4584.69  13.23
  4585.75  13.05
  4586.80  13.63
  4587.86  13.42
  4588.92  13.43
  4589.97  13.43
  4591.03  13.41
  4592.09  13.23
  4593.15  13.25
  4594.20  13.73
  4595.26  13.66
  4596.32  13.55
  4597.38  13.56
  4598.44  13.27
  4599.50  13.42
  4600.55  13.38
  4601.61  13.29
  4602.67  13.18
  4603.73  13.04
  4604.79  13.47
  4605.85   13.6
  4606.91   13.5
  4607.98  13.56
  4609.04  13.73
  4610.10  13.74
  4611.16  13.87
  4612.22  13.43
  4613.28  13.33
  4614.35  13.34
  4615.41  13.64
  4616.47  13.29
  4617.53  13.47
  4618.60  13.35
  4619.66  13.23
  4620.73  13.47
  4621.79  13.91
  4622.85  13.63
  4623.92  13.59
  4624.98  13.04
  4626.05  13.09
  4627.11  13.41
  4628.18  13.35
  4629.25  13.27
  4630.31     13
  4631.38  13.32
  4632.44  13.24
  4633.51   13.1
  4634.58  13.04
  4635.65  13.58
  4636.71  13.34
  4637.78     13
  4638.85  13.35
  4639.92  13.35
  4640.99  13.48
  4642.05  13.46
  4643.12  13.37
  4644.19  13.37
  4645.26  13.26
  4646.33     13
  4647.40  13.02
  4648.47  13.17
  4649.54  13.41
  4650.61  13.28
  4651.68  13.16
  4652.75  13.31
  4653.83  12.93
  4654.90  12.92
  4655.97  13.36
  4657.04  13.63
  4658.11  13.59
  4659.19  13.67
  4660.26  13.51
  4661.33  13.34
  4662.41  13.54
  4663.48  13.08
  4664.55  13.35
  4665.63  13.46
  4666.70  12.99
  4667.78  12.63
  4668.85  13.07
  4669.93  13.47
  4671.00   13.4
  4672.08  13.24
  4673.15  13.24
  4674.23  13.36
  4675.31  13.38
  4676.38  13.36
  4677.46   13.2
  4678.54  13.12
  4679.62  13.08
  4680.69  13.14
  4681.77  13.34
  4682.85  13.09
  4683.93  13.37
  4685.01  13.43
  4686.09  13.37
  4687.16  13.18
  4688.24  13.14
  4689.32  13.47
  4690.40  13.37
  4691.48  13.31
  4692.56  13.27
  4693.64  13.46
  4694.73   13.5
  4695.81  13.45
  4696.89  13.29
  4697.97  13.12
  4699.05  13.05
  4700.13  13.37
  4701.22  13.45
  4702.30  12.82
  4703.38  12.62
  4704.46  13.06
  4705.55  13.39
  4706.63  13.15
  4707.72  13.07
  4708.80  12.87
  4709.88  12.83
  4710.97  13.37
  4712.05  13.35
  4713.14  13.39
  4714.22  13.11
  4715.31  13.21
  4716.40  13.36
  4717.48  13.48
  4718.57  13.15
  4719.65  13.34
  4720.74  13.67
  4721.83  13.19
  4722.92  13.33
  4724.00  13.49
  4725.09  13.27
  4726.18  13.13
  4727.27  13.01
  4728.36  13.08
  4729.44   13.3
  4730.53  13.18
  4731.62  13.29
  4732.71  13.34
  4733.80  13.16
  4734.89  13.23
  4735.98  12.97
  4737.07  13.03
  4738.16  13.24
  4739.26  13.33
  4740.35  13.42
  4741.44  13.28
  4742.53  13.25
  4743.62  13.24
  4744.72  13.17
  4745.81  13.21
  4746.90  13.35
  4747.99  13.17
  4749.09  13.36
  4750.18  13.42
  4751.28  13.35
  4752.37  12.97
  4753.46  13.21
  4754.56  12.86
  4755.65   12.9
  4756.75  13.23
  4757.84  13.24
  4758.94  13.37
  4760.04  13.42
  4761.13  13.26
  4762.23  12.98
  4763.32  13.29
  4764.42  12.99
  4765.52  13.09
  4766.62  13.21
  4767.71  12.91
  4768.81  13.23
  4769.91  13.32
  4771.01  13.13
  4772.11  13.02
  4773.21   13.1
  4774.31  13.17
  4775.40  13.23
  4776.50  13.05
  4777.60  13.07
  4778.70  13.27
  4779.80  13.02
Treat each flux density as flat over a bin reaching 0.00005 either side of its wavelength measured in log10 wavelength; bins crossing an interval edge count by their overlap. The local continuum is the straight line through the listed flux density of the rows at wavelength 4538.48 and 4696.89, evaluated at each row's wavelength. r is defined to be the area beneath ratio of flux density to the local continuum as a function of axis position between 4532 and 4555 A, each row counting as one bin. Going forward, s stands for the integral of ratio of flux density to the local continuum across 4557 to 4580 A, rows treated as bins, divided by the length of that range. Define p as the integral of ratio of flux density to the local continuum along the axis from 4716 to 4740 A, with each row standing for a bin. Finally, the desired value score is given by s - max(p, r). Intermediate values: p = 24.0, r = 22.4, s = 0.99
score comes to -23.0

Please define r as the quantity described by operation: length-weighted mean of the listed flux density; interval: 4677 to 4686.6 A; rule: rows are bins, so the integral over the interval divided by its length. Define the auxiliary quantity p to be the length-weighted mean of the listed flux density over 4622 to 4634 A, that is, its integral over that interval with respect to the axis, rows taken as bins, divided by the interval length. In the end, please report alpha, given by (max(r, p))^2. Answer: 177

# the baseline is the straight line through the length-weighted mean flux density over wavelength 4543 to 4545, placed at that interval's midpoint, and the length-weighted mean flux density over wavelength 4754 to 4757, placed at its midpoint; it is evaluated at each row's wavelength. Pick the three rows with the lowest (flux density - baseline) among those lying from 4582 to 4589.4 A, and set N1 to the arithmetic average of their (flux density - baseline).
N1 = -0.45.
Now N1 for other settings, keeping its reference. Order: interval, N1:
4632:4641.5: -0.26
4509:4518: -0.19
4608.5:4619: -0.04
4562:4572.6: -0.64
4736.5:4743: 0.17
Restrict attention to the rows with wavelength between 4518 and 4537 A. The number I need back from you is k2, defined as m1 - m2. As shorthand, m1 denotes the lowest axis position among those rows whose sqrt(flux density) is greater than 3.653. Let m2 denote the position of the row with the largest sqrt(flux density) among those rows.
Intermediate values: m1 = 4518.67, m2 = 4518.67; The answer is 0.0 A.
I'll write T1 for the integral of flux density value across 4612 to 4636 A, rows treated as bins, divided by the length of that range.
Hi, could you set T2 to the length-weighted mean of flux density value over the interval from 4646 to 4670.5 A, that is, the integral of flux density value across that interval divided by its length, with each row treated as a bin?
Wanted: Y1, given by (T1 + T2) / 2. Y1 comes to 13.3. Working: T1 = 13.35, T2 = 13.3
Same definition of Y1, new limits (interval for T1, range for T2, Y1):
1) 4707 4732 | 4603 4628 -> 13.3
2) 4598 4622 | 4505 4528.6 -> 13.5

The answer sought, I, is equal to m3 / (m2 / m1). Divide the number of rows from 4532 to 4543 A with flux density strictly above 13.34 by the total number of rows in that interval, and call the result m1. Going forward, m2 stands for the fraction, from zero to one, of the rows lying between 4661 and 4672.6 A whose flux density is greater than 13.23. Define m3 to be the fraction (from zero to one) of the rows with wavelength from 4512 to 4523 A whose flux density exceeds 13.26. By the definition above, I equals 0.58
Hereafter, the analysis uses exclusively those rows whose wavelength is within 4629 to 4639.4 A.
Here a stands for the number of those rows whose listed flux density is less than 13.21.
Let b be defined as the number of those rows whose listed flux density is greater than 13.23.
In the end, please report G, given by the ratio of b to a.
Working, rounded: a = 4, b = 6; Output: 1.5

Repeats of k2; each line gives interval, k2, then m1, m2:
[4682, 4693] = -5.4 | 4683.93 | 4689.32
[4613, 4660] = -6.4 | 4615.41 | 4621.79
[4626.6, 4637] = -8.5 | 4627.11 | 4635.65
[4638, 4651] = -2.1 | 4638.85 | 4640.99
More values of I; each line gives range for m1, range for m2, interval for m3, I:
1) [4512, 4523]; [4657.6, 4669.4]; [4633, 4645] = 0.94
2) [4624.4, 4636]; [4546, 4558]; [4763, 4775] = 0.14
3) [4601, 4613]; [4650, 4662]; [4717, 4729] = 0.55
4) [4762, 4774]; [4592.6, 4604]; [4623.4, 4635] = 0.00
